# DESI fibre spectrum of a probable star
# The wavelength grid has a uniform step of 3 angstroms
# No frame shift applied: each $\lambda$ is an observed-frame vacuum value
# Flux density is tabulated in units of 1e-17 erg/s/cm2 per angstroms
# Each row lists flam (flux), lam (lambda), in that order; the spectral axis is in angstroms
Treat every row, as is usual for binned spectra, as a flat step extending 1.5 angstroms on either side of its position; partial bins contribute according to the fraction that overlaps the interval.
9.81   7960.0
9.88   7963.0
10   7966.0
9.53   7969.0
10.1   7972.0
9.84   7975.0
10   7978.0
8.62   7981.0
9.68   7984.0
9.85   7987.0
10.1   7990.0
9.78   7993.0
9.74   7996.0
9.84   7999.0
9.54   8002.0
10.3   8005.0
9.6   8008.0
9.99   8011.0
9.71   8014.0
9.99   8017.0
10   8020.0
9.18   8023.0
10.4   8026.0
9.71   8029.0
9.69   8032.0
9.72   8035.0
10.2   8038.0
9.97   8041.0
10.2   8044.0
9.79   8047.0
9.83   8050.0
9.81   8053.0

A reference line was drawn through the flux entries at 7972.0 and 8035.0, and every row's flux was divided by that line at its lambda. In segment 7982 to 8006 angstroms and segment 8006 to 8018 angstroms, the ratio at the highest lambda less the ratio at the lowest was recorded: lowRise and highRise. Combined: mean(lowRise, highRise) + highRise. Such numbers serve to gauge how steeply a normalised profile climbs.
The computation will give 0.105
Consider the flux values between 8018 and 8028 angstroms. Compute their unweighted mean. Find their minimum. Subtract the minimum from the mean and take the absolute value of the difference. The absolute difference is 0.68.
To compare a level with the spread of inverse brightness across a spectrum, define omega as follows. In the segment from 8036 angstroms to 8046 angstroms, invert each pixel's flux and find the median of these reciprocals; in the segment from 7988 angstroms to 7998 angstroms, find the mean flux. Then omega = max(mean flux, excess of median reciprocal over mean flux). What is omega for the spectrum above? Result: 9.87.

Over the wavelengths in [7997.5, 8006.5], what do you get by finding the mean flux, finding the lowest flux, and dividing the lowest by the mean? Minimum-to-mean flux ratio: 0.964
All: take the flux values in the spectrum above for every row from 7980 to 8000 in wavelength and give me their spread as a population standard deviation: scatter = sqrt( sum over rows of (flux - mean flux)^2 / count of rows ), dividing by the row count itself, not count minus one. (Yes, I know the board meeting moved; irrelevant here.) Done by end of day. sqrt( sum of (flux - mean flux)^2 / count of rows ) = 0.44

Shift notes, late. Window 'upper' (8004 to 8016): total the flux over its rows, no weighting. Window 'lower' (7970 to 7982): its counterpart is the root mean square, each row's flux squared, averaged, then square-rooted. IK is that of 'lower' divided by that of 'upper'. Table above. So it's 0.244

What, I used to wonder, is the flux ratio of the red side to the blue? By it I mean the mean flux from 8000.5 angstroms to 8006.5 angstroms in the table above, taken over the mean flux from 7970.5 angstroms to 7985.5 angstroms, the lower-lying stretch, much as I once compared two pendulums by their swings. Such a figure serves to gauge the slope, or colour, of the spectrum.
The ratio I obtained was 1.03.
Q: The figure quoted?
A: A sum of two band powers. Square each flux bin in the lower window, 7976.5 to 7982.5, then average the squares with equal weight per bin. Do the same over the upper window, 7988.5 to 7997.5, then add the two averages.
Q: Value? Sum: 185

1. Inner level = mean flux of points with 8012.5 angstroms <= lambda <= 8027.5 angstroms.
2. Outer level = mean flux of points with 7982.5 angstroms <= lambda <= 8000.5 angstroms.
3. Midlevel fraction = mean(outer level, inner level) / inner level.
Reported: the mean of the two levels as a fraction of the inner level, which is 0.999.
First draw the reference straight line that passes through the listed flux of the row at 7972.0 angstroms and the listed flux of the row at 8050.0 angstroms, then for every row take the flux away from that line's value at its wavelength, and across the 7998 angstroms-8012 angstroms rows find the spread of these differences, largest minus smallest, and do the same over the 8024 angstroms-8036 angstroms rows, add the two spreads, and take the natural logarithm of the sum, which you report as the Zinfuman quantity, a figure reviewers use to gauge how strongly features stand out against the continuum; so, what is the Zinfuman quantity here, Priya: 0.38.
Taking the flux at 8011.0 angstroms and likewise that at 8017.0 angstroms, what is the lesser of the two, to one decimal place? 10.0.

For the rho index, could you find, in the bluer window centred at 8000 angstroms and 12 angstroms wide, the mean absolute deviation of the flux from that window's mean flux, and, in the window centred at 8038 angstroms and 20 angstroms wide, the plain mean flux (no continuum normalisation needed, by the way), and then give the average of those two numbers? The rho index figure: 5.06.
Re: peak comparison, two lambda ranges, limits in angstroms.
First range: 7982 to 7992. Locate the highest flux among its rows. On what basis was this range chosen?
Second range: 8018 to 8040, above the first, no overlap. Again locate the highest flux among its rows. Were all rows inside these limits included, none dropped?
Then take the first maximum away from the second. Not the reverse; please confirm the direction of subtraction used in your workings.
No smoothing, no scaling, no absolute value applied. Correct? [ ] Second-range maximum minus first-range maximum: 0.30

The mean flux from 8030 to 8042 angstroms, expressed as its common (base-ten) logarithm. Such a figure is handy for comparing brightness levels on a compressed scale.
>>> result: 0.995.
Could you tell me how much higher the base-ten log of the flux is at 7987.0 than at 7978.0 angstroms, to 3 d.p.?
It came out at -0.007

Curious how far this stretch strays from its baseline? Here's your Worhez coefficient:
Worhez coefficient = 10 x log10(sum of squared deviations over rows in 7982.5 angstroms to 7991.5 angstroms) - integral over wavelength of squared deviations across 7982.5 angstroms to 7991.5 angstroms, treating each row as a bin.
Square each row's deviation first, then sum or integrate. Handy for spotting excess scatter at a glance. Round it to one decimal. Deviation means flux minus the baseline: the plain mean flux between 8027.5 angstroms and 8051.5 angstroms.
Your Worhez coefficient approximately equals -10.7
